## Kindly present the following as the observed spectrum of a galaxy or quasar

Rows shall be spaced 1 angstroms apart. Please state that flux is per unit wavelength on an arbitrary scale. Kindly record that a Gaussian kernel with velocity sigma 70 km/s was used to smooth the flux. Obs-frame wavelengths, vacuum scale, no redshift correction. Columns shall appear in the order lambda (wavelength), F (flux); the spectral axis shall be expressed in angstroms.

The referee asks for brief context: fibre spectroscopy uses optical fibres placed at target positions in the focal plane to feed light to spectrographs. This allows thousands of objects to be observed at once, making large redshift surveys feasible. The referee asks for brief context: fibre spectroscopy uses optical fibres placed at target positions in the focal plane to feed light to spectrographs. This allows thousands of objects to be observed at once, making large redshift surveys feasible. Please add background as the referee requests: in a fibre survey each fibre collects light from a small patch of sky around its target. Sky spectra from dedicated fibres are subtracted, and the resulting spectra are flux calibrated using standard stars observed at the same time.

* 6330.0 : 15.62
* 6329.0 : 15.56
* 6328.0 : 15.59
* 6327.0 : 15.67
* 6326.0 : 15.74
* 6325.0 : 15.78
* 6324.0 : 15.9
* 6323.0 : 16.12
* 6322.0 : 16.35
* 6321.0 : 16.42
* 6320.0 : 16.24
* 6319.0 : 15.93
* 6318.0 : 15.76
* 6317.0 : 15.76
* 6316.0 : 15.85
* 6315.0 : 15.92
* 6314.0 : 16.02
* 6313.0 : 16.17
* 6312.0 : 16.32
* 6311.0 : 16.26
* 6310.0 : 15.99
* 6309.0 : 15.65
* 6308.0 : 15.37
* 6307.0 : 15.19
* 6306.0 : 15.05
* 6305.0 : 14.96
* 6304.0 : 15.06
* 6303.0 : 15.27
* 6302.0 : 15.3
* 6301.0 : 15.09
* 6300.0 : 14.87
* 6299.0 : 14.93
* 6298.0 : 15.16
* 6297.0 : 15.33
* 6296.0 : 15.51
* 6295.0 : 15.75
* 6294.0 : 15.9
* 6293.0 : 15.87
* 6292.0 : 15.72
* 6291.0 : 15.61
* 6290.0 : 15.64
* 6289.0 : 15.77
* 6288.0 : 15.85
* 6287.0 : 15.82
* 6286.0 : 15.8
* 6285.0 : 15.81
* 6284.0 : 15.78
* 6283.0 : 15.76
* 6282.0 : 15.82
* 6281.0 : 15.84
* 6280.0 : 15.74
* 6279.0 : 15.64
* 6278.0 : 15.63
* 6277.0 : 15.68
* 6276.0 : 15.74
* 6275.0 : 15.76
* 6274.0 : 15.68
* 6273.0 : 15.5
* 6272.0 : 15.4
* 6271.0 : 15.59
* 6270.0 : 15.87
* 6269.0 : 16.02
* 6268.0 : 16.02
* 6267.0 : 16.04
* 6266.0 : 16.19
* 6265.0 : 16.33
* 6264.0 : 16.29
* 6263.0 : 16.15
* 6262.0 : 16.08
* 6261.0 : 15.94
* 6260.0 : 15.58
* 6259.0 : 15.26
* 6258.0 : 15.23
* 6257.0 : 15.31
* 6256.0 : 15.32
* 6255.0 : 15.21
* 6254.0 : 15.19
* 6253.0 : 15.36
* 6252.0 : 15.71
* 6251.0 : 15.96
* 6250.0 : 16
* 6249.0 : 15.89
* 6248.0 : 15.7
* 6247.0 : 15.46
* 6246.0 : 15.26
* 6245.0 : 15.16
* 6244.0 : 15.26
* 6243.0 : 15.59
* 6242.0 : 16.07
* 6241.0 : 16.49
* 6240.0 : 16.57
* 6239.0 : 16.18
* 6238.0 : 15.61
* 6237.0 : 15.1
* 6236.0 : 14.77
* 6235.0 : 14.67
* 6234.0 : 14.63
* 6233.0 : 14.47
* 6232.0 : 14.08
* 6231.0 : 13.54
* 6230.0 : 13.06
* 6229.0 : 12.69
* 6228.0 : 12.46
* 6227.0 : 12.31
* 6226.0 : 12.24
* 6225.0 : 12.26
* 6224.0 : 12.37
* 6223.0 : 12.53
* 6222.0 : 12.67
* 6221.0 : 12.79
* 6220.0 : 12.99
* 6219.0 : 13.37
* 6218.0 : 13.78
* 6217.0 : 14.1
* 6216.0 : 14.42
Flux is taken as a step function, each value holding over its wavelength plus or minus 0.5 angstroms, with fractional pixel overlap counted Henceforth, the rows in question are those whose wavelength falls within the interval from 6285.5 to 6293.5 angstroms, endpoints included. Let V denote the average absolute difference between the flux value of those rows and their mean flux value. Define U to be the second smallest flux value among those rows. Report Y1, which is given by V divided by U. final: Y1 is 0.005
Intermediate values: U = 15.64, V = 0.08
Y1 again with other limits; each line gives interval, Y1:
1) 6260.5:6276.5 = 0.015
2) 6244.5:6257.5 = 0.018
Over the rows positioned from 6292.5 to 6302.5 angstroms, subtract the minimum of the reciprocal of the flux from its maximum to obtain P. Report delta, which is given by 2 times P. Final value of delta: 0.0087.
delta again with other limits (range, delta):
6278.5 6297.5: 0.0047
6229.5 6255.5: 0.0324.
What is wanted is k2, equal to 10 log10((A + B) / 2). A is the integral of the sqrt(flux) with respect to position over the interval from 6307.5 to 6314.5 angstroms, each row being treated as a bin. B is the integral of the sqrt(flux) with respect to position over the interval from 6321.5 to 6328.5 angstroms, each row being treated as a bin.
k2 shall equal 14.5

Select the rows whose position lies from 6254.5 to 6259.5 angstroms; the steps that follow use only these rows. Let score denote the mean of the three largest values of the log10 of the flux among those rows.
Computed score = 1.18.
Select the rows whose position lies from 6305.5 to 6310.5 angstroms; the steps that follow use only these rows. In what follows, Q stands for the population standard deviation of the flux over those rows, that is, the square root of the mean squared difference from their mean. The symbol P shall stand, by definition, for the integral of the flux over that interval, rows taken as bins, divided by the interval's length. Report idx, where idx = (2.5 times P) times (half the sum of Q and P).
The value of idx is 305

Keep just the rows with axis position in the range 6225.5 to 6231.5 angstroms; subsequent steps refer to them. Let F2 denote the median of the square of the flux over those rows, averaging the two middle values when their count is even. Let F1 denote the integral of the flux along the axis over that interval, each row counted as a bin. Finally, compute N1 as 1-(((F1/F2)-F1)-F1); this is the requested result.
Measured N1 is 153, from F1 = 76.3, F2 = 158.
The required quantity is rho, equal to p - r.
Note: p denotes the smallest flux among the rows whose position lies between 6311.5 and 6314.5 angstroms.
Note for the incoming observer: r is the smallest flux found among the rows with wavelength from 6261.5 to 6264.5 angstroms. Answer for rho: -0.1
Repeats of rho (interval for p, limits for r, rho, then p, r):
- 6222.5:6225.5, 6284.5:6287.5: -3.5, 12.26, 15.8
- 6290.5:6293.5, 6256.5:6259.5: 0.4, 15.61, 15.23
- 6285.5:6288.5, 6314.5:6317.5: 0.0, 15.8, 15.76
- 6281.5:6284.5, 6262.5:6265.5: -0.4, 15.76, 16.15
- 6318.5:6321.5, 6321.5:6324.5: 0.0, 15.93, 15.9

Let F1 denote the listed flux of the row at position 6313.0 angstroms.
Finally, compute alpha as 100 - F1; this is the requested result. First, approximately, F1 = 16.17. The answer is 83.8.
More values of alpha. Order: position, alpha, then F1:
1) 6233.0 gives 85.5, 14.47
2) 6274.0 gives 84.3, 15.68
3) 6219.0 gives 86.6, 13.37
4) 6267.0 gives 84.0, 16.04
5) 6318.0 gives 84.2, 15.76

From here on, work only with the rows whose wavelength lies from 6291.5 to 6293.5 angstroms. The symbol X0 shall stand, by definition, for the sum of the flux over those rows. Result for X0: 31.6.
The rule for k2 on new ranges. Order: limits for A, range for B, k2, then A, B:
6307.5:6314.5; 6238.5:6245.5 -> 14.5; 28.0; 27.9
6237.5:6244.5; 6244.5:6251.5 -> 14.4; 28.0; 27.7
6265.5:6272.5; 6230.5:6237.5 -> 14.4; 27.9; 26.6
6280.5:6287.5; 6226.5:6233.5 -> 14.3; 27.8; 25.5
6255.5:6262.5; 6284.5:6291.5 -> 14.4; 27.6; 27.8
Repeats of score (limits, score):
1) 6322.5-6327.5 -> 1.20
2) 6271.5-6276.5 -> 1.20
